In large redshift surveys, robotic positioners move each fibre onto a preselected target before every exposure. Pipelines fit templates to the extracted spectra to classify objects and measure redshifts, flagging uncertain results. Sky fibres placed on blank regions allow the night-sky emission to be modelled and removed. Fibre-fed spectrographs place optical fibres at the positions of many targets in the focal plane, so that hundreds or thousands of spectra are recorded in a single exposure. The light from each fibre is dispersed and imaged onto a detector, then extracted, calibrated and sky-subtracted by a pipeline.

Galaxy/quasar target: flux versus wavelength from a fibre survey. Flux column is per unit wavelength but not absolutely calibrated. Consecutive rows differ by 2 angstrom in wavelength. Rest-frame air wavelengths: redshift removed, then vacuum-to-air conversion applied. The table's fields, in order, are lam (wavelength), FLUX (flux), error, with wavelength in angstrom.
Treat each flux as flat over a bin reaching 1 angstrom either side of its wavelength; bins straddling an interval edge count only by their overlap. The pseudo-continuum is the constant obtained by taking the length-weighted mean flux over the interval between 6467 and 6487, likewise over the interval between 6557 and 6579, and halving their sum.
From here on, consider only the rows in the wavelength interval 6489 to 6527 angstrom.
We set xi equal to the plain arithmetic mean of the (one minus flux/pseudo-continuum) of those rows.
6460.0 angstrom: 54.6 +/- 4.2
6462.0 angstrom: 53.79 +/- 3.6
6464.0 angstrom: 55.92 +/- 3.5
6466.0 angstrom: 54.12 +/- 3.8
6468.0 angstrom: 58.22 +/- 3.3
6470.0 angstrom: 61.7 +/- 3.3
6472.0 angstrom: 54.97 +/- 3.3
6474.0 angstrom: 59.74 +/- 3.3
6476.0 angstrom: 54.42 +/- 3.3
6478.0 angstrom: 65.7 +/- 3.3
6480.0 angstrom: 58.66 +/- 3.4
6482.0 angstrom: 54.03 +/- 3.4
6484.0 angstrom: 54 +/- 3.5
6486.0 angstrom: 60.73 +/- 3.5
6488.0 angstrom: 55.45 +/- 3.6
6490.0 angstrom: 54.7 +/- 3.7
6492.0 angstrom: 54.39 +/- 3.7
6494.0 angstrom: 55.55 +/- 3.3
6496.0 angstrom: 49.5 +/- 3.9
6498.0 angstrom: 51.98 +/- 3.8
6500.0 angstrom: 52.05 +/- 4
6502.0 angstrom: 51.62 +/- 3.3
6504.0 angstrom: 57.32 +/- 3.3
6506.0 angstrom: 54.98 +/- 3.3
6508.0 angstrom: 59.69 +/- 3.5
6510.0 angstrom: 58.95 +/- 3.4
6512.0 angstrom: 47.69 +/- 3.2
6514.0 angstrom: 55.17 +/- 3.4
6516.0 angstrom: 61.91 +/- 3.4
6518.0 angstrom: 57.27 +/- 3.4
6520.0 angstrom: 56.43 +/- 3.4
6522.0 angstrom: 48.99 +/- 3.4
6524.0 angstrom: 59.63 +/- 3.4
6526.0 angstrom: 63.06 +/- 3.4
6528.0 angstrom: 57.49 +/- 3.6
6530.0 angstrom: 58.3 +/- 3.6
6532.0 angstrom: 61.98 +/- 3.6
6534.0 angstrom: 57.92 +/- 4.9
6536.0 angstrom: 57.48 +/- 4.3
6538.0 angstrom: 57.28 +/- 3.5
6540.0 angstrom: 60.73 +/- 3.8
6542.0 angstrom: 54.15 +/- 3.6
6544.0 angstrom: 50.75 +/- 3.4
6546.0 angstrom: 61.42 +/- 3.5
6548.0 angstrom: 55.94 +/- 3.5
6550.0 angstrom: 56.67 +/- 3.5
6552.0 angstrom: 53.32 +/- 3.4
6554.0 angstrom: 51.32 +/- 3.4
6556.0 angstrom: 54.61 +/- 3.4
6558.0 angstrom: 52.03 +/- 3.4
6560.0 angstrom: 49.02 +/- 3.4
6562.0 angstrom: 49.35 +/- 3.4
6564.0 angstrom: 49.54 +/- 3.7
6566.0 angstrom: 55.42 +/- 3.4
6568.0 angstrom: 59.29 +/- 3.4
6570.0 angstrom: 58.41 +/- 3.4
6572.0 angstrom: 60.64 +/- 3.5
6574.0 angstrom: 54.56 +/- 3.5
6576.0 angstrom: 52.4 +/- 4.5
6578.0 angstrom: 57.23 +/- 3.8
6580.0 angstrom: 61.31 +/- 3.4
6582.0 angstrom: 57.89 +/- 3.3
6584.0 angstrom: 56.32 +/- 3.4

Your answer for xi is 0.017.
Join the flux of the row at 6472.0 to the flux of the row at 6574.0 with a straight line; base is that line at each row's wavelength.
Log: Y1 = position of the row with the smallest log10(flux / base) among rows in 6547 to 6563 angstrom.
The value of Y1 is 6560.0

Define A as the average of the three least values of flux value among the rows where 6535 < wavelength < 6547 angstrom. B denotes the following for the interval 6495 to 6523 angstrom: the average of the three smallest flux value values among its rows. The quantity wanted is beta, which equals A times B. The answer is 2634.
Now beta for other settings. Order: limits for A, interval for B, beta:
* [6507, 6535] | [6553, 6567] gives 2496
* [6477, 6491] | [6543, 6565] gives 2674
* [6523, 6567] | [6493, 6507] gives 2516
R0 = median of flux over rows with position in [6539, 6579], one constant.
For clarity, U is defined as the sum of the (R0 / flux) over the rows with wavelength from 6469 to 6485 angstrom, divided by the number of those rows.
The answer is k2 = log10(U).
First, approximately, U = 0.95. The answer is -0.0236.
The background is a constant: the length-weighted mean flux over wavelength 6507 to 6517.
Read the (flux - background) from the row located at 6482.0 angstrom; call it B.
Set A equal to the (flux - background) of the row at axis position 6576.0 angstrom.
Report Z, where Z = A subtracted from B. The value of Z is 2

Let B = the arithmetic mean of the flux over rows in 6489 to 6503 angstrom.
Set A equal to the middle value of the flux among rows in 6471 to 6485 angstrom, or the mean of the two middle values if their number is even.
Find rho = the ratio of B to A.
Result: 0.96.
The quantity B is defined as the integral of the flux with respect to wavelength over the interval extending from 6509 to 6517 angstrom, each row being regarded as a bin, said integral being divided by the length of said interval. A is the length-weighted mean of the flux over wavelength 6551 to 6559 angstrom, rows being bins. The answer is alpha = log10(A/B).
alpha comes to -0.025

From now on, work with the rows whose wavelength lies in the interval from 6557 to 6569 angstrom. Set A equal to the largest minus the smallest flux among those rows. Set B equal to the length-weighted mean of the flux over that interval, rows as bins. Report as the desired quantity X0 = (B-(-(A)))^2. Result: 3933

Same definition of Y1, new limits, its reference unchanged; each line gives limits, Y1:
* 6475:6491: 6484.0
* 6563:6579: 6564.0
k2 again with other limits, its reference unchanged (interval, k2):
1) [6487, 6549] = -0.0099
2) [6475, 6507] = -0.0039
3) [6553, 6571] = 0.0130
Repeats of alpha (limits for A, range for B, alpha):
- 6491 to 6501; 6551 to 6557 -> -0.003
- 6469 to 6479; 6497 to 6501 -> 0.057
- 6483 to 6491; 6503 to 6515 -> 0.005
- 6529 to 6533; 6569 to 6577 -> 0.027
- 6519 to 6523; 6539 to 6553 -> -0.027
